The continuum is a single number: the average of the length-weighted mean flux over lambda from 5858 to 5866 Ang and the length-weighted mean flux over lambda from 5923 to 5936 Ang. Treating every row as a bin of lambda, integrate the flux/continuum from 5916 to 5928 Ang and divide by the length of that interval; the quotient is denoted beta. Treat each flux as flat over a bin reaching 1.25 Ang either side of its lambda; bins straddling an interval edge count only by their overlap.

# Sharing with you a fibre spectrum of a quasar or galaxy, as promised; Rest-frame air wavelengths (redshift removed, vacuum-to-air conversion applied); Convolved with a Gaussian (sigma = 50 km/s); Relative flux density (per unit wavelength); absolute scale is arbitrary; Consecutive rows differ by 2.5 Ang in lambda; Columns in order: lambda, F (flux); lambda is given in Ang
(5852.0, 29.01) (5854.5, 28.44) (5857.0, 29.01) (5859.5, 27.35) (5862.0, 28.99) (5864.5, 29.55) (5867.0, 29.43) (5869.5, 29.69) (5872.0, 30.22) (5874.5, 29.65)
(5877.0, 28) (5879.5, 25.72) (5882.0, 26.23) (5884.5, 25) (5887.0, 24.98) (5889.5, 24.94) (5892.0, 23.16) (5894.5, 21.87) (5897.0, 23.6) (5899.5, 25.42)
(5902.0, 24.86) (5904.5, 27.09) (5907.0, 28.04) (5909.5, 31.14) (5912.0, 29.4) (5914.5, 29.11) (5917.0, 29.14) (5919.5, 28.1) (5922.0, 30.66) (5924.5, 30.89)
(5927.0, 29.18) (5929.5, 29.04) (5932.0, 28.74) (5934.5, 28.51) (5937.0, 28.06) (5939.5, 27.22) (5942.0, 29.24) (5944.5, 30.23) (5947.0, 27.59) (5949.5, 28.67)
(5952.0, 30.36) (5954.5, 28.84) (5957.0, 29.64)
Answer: 1.02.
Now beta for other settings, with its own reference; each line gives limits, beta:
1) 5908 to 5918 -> 1.02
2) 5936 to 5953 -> 0.99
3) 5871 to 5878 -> 1.01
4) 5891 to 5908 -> 0.86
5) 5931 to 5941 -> 0.97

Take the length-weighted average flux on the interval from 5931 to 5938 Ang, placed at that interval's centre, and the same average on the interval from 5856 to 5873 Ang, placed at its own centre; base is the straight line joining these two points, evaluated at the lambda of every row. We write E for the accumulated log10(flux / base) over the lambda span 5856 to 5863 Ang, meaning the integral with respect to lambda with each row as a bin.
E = -0.09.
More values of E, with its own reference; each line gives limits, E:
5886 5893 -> -0.52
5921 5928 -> 0.18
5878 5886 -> -0.42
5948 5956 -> 0.12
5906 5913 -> 0.09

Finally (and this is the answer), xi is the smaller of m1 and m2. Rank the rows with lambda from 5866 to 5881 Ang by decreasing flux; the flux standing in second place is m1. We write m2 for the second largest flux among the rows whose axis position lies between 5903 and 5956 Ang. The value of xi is 29.7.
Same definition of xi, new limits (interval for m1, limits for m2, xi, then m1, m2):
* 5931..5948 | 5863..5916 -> 29.2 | 29.24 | 30.22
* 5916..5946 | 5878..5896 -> 25.7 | 30.66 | 25.72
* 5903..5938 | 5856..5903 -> 29.7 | 30.89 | 29.69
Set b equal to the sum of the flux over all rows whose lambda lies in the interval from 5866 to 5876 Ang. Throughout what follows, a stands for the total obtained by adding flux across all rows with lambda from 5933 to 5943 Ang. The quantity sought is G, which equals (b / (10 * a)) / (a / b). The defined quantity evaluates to 0.111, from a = 113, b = 119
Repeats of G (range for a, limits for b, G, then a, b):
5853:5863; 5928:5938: 0.101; 114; 114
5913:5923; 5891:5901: 0.065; 117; 94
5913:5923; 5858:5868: 0.097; 117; 115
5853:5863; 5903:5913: 0.103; 114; 116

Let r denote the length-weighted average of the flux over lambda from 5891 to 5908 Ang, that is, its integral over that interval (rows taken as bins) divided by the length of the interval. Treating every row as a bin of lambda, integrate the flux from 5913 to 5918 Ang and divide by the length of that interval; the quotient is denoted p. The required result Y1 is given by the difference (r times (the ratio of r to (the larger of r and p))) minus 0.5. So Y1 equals 20.7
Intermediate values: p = 29.1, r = 24.8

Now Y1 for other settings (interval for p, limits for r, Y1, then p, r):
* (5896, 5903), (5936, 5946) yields 28.2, 24.7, 28.7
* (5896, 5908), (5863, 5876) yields 29.2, 25.8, 29.7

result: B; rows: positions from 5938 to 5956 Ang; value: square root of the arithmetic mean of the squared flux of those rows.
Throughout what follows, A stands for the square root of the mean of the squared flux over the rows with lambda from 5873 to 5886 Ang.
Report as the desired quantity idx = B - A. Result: 2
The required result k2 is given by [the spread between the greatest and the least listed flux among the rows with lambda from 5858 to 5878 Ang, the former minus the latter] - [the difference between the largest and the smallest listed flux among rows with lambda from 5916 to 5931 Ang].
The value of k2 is 0.1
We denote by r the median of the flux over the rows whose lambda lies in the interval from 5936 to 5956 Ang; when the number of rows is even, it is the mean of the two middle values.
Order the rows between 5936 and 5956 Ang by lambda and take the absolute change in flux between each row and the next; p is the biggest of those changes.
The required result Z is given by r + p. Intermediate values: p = 2.6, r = 28.8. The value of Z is 31.4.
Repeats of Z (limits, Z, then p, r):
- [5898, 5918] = 31.7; 3.1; 28.6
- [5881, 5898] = 26.7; 1.8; 24.9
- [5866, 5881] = 31.8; 2.3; 29.5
